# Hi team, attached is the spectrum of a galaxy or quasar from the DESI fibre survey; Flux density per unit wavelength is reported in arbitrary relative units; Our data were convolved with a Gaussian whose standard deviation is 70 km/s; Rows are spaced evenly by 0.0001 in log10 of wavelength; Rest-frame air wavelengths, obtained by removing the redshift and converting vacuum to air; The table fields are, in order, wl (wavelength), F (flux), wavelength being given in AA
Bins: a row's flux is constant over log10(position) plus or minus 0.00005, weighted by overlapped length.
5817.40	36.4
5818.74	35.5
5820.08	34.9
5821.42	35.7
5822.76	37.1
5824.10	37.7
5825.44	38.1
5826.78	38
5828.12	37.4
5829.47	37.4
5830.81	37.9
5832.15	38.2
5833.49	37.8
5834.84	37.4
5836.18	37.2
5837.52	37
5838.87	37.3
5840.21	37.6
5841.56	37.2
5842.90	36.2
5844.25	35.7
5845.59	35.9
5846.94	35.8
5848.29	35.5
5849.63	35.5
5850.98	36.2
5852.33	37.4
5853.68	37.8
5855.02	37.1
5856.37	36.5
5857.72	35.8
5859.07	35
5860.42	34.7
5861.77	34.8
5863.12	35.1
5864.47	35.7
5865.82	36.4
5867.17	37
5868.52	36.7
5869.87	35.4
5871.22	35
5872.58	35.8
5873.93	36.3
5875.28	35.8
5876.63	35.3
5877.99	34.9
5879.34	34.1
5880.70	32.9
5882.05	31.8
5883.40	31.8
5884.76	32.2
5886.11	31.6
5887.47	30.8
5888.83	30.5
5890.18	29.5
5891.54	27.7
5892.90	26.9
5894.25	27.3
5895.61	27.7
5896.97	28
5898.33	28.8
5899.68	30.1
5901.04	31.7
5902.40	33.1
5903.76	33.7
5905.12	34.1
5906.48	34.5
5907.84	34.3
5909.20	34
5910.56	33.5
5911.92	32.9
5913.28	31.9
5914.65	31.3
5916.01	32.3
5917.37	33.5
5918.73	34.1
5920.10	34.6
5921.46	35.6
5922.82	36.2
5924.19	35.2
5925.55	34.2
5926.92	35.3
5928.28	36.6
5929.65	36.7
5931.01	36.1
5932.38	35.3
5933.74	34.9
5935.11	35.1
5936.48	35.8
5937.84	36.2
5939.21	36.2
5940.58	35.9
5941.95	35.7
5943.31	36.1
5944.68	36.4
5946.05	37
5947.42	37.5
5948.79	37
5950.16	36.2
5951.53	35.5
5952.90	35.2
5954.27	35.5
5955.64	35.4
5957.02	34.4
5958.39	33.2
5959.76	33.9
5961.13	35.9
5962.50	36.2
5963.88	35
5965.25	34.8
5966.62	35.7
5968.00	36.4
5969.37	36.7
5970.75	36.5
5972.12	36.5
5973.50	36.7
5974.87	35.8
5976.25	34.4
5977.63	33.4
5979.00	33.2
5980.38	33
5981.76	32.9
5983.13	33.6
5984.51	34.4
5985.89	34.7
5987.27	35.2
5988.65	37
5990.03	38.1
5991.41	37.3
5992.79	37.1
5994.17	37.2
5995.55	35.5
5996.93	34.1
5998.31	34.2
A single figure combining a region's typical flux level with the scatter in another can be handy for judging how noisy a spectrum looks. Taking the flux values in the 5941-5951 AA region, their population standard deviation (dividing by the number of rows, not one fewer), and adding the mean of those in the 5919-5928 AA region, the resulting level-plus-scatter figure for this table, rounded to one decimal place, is 35.8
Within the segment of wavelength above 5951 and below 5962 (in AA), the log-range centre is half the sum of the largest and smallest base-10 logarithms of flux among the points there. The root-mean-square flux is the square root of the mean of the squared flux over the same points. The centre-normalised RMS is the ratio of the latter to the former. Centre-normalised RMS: 22.7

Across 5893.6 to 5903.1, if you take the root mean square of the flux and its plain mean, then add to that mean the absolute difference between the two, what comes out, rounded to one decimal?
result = 29.6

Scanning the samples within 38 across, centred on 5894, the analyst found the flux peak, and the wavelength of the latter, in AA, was 5875.28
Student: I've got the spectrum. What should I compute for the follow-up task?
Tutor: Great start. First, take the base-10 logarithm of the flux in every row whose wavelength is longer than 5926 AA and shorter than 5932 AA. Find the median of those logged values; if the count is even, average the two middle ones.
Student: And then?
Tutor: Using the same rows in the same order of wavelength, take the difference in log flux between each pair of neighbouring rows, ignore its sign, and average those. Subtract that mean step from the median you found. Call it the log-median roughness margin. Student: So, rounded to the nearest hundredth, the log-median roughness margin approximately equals 1.55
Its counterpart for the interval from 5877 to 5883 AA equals 1.51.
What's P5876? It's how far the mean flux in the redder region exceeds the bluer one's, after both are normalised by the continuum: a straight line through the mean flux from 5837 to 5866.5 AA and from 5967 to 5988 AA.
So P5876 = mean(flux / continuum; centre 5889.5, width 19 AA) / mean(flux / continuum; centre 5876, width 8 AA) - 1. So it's -0.15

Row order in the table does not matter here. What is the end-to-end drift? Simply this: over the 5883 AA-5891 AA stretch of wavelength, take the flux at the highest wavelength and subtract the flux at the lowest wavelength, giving -2.3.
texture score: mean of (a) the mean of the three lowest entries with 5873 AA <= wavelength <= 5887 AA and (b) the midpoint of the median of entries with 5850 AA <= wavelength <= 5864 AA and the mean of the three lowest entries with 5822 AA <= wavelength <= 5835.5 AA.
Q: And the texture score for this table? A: 34.2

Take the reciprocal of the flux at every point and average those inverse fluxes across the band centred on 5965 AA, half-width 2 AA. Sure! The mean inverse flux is 0.0284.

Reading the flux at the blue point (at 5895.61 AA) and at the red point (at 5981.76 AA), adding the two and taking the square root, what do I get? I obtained 7.78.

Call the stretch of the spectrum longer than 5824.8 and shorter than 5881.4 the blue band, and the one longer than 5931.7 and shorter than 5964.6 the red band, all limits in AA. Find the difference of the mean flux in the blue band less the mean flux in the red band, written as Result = 1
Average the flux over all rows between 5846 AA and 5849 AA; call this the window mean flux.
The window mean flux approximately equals 36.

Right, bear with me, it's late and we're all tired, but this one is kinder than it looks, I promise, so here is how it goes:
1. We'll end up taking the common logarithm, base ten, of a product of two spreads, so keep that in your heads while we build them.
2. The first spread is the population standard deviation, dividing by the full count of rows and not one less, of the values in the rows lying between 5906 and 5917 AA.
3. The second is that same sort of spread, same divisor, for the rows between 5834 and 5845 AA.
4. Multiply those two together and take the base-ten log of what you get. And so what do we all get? -0.17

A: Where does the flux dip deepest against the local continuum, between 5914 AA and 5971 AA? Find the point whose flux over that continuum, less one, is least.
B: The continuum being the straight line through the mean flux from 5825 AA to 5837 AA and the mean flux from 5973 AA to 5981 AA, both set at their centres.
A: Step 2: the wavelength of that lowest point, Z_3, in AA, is 5914.65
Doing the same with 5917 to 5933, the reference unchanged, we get 5917.37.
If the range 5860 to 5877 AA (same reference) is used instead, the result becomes 5860.42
